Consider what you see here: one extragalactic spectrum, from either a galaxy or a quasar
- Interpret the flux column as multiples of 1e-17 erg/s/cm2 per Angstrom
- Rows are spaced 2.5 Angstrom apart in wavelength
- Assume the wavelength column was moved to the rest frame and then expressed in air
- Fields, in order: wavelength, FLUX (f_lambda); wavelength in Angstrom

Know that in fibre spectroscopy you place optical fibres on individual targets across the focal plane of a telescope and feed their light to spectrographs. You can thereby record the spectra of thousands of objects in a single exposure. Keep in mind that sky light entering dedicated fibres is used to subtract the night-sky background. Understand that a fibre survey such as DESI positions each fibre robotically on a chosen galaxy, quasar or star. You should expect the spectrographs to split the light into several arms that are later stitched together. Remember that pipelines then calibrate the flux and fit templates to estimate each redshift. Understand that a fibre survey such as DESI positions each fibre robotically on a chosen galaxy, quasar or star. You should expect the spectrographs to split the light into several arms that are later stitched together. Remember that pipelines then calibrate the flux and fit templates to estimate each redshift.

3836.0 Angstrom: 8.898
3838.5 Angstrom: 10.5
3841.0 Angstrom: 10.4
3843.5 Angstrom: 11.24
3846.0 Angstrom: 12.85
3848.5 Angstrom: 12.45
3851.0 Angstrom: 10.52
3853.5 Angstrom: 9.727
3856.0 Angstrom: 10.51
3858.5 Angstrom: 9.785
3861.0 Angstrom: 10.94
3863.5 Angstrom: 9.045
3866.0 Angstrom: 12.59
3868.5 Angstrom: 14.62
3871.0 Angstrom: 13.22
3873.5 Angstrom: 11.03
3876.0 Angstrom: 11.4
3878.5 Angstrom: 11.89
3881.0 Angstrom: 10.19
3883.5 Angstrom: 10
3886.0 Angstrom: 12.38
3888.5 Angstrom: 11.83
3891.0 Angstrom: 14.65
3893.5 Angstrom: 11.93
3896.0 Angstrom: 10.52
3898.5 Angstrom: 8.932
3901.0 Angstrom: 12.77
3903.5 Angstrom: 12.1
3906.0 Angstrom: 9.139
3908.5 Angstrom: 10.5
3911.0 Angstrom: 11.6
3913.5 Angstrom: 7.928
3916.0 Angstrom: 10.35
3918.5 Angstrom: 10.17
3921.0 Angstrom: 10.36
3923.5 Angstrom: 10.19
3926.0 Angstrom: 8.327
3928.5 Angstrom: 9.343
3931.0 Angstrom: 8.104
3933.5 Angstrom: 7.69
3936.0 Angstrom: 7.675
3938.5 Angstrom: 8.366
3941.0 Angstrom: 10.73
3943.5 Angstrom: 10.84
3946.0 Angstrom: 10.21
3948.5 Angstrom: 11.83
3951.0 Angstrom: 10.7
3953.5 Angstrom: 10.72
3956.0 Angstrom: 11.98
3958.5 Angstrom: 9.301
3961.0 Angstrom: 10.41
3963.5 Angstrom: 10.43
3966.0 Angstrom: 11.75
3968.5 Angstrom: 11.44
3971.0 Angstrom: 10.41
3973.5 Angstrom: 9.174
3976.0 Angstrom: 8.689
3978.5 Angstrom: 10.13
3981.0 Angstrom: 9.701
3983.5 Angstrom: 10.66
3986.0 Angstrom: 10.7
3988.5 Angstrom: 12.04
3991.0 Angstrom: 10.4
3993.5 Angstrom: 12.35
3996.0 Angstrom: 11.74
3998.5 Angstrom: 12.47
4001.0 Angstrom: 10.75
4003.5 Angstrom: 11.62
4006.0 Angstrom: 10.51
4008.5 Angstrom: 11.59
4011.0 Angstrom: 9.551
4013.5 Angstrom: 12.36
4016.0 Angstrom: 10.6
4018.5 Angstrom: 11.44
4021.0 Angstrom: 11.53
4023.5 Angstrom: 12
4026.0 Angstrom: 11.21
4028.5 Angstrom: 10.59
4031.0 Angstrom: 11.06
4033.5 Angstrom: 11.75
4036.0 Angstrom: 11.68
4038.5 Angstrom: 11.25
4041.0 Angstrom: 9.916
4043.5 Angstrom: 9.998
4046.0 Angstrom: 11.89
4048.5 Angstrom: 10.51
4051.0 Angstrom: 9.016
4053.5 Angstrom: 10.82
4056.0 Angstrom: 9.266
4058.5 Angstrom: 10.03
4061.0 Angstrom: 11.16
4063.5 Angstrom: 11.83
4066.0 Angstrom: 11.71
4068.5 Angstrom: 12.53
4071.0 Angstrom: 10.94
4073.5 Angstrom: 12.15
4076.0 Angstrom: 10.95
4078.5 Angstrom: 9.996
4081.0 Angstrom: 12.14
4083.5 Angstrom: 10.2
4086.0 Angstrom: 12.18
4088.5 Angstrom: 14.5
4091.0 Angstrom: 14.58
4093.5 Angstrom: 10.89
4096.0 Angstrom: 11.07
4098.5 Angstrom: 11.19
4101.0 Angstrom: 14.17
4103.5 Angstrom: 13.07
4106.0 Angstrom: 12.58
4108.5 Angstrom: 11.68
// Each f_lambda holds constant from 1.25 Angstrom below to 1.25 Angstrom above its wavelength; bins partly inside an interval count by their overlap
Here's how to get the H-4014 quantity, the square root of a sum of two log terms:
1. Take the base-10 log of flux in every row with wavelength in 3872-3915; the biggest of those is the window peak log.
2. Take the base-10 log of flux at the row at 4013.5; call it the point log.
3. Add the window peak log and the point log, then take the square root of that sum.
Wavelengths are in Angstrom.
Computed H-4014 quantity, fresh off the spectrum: 1.50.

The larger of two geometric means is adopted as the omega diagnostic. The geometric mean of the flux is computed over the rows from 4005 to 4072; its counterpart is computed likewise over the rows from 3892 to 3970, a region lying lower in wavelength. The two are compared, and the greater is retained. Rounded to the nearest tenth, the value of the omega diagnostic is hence 11.0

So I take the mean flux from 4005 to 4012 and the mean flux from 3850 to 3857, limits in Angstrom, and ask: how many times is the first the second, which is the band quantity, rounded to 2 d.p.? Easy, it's 1.03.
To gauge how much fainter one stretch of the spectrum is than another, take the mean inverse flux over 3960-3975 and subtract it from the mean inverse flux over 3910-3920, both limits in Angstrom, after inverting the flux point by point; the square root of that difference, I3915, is 0.083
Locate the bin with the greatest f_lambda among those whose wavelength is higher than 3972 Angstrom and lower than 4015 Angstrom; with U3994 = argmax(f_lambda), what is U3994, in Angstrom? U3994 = 3998.5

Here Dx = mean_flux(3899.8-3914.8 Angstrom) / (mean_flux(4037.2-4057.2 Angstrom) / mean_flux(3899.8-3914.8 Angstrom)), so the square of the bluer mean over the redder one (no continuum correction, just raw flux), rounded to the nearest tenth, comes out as 11.0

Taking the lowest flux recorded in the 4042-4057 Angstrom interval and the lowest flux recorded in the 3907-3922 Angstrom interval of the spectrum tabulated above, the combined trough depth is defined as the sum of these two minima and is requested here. 16.9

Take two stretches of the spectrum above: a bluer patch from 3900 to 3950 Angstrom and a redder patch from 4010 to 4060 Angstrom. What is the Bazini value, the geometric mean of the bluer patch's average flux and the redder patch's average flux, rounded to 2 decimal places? 10.36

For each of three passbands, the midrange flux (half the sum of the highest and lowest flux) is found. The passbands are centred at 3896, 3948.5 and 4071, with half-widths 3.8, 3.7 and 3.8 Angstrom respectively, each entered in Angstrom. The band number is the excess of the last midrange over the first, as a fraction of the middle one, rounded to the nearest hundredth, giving 0.12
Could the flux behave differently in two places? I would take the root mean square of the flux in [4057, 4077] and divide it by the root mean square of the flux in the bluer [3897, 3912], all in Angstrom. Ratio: 1.05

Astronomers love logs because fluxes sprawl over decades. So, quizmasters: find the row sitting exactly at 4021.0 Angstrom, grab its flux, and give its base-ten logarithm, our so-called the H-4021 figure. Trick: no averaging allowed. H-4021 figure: 1.06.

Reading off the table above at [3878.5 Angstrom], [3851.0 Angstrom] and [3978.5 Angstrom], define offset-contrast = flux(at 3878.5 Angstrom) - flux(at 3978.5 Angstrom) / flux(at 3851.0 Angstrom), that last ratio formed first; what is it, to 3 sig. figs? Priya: 10.9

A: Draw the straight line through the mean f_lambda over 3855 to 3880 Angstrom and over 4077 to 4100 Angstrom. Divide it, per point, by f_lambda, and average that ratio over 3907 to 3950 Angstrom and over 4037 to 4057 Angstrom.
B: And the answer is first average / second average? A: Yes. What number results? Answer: 1.07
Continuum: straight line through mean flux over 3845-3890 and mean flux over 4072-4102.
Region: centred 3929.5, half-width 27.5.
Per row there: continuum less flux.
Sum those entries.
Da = 35.5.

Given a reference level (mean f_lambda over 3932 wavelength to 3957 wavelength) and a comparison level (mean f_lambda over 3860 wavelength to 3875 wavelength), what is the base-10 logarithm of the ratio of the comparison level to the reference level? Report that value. 0.07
